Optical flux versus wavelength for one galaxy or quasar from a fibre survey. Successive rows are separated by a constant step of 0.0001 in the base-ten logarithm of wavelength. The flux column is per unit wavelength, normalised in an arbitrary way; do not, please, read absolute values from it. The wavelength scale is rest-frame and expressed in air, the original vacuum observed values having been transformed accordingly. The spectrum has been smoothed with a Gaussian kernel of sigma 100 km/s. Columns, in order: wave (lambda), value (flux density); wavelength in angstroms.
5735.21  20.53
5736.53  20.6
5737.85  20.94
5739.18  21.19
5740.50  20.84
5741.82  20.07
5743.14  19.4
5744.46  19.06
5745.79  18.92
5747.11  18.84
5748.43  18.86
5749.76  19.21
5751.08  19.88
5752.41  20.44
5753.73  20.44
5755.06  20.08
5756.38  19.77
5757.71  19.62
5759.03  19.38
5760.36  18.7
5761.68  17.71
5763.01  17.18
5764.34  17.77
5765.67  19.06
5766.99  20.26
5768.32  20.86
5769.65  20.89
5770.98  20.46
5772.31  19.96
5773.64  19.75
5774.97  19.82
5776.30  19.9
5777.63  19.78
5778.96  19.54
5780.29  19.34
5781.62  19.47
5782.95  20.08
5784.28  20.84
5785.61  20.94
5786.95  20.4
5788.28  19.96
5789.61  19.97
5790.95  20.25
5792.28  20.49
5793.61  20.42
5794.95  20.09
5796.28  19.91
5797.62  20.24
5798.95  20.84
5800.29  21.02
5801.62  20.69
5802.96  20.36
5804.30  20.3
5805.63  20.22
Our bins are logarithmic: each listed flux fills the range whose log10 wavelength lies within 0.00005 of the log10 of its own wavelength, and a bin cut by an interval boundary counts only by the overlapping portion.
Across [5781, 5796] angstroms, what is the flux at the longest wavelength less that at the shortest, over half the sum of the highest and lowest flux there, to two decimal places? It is 0.03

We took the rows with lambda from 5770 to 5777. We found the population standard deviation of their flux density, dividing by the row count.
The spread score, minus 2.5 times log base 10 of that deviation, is 1.5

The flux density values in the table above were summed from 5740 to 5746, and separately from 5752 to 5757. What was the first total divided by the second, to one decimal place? 1.2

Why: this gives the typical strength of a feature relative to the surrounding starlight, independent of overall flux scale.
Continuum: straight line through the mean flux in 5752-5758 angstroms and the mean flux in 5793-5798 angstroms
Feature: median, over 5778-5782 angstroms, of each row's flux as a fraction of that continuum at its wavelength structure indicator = 0.97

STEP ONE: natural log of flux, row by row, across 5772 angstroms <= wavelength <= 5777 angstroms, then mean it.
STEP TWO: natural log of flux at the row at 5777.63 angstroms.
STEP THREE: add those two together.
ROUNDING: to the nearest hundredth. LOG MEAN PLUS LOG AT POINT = 5.97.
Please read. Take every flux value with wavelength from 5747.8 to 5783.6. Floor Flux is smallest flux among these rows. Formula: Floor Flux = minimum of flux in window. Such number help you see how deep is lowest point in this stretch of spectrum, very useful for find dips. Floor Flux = 17.18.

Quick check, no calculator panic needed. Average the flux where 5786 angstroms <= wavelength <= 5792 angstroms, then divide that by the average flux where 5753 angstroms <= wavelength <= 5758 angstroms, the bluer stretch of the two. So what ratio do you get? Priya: 1.01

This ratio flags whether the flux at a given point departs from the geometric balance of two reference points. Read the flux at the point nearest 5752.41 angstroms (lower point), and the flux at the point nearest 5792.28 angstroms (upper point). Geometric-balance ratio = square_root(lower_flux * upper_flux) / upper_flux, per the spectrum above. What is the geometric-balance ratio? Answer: 1.00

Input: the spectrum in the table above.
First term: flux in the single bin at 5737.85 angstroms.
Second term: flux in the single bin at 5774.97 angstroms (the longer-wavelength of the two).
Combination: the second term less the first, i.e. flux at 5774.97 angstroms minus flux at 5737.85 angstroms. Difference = -1.1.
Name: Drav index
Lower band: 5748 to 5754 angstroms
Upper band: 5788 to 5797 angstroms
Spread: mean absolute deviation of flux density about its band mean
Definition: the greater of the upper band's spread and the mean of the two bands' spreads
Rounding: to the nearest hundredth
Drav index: 0.39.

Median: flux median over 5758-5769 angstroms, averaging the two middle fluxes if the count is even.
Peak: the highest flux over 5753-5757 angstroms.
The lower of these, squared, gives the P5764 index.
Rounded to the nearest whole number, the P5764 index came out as 356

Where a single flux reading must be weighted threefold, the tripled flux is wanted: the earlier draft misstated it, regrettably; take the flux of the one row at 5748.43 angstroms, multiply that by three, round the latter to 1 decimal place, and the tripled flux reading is 56.6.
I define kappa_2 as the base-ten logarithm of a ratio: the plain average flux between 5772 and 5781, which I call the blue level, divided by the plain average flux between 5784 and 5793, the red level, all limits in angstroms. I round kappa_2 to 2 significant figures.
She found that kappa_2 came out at -0.015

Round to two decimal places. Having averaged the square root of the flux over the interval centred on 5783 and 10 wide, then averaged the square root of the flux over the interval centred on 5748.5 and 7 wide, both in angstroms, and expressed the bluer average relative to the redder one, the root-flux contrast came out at 0.98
